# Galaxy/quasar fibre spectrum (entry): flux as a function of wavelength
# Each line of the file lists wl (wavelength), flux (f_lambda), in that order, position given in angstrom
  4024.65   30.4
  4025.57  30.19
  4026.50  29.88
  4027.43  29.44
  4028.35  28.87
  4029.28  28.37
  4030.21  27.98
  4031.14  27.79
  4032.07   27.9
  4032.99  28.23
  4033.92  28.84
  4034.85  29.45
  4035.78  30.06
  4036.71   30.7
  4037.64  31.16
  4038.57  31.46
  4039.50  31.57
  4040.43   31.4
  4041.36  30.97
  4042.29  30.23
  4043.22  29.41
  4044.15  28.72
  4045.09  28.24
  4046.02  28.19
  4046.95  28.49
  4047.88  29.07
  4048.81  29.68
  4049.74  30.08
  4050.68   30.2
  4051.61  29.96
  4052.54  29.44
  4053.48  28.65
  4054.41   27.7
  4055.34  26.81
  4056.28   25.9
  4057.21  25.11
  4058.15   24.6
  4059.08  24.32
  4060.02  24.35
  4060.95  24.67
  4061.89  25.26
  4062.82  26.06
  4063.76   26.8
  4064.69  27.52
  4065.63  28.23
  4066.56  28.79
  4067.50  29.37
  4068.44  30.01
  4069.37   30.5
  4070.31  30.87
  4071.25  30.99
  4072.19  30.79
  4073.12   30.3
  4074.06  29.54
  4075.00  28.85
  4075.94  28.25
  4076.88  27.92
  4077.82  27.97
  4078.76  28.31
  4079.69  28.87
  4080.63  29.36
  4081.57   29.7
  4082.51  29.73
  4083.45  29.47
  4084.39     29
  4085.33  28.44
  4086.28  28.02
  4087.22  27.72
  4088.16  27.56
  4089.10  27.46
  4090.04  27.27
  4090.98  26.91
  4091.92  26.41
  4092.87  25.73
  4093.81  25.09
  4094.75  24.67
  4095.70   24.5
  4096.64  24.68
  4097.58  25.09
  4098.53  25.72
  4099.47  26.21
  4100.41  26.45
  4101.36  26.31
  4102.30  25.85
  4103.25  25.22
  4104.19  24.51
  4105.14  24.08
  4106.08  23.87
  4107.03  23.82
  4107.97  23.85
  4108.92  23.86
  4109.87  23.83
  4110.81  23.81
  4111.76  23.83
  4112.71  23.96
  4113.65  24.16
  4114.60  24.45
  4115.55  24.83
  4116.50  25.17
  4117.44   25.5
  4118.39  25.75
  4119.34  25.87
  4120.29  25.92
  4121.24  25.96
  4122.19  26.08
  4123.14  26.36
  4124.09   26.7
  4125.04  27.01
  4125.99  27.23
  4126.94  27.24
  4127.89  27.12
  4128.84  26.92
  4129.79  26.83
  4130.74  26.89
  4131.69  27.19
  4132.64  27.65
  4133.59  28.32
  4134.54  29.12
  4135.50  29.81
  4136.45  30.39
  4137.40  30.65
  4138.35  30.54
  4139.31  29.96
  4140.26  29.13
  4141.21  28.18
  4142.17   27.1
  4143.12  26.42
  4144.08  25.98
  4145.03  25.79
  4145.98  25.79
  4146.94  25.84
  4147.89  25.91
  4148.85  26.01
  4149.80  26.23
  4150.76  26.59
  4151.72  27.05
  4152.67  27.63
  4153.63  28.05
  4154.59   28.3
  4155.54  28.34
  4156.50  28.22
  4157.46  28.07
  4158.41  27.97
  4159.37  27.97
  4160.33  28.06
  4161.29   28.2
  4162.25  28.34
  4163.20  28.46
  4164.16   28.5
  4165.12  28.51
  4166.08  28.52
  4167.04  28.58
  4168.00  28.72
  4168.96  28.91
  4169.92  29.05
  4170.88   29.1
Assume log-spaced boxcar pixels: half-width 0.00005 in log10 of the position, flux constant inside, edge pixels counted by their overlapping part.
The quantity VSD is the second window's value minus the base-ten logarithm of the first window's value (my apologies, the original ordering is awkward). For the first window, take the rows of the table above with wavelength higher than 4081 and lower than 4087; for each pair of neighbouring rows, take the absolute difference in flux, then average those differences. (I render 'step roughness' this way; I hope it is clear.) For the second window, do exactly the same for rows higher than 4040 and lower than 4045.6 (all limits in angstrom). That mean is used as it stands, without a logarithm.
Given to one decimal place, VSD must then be 1.1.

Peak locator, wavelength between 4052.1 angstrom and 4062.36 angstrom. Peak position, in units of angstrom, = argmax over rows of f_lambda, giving 4052.54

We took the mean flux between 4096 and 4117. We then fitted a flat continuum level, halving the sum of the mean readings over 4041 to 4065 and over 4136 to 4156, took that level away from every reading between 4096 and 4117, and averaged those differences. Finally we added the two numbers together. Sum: 21.8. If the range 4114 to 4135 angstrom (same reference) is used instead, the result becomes 25.4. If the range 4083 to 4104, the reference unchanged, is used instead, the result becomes 25.4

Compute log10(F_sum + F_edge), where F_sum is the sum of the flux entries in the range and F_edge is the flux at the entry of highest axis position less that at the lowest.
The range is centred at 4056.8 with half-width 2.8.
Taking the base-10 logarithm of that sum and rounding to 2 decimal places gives 2.18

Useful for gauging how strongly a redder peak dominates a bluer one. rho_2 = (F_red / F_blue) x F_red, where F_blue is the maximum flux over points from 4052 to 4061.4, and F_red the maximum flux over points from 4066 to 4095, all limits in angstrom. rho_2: 33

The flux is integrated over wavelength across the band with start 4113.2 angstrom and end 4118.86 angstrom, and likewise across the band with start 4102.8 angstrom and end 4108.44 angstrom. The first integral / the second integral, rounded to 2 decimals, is 1.03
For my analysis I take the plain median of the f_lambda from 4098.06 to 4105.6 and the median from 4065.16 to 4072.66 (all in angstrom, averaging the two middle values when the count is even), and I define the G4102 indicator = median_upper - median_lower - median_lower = -35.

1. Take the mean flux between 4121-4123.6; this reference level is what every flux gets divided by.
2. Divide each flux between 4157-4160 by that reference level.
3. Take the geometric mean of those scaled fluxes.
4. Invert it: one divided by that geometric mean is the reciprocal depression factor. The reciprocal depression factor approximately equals 0.933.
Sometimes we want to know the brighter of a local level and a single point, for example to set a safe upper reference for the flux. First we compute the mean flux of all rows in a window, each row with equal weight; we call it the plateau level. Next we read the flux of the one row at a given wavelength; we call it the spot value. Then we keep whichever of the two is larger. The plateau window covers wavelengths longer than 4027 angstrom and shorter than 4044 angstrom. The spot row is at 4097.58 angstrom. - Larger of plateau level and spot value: 29.7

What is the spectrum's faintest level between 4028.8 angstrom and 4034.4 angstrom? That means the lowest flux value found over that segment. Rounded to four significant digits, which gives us 27.79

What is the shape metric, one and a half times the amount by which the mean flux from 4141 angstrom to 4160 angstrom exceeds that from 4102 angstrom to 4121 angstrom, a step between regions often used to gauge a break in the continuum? 4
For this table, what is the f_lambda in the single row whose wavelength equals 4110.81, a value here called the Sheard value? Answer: 23.81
